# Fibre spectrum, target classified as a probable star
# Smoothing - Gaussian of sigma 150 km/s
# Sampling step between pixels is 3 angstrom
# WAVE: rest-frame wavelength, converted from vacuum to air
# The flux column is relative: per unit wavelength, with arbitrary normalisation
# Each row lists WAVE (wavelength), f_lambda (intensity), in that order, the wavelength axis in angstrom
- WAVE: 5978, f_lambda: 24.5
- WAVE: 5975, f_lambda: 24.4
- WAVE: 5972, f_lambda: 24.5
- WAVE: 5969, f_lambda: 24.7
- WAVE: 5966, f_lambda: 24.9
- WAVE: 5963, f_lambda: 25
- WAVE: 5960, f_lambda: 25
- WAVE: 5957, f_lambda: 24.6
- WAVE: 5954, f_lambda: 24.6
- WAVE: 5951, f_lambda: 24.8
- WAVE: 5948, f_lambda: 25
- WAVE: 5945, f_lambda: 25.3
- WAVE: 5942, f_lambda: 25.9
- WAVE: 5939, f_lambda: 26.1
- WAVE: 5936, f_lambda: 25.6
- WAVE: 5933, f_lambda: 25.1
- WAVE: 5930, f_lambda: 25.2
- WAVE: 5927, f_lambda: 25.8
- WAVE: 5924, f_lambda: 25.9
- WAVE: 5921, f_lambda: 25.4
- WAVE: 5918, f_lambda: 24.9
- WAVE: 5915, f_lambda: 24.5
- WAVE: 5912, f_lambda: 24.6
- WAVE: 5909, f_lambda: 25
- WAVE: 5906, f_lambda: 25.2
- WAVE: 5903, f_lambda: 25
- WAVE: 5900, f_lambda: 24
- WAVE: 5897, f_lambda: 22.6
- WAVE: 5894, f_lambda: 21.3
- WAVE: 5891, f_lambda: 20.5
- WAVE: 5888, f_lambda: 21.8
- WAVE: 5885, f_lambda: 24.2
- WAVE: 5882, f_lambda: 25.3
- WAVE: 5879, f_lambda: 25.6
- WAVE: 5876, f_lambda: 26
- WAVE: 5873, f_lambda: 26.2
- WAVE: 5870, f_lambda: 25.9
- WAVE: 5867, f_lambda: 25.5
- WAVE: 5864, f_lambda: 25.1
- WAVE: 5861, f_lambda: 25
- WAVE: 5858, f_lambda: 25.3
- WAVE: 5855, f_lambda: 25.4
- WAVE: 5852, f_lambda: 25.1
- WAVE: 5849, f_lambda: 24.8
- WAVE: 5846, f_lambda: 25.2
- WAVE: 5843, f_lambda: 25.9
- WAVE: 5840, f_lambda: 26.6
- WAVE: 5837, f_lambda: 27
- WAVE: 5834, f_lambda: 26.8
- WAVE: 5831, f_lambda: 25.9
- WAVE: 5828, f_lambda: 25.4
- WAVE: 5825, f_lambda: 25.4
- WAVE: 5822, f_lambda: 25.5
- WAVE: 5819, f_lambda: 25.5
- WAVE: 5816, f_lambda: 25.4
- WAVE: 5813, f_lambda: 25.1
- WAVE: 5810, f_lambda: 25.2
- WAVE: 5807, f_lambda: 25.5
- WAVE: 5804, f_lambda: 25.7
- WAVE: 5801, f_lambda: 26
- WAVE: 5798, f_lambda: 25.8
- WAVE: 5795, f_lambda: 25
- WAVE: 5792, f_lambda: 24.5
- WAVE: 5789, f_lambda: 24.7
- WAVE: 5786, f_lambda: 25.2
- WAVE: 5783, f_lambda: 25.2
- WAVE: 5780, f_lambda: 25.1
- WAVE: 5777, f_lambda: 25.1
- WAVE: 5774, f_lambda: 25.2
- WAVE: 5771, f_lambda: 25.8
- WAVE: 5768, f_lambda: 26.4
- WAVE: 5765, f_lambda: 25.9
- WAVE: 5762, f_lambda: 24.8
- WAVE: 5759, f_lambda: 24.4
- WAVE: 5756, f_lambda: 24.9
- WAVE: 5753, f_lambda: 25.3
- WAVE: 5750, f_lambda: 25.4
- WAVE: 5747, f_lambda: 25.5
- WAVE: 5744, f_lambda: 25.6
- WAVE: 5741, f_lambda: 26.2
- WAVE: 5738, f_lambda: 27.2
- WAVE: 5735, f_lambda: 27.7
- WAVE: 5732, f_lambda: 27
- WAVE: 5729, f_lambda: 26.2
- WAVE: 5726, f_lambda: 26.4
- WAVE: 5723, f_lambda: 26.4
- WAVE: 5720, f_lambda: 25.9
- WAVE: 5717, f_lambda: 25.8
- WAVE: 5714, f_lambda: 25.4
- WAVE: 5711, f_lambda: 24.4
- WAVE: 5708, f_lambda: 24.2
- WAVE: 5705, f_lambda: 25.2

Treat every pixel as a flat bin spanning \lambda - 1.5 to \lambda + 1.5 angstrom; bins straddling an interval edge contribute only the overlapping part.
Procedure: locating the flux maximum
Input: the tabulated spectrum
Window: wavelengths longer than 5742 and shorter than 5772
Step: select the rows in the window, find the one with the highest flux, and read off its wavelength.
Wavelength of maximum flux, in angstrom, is 5768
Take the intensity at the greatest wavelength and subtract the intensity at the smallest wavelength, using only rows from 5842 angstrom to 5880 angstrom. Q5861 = -0.30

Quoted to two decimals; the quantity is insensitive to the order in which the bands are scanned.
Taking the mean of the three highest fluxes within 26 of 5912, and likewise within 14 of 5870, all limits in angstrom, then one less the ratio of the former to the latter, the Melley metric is 0.01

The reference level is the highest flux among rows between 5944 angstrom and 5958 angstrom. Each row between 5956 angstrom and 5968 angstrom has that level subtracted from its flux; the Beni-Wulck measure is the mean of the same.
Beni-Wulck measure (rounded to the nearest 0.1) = -0.4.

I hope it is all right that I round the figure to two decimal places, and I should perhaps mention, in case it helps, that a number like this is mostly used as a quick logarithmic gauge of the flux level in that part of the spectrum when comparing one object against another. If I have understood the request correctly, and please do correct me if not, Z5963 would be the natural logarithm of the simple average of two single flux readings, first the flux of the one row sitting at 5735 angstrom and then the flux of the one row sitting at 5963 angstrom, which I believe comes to 3.27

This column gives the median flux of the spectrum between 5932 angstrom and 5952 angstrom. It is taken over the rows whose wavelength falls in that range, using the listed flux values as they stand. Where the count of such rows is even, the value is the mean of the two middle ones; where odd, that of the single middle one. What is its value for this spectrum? 25.3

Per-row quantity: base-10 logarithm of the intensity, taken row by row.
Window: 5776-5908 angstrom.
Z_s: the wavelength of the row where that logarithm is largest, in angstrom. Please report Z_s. 5837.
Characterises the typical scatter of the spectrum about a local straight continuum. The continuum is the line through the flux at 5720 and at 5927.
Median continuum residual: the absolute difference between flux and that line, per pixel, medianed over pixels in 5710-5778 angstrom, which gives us 0.50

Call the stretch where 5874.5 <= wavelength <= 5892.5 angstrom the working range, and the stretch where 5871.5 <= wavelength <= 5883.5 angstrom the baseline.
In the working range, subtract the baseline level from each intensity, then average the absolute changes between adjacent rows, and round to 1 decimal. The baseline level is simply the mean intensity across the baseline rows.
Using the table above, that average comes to 1.1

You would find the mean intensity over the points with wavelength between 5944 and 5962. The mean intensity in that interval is 24.9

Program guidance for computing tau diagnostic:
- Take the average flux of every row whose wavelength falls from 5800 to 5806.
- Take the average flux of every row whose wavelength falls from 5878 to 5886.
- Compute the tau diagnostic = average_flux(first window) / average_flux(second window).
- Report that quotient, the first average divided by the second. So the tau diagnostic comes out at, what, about 1.03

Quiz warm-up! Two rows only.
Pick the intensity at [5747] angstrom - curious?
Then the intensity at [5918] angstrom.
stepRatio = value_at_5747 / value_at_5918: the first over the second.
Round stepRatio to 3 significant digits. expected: 1.02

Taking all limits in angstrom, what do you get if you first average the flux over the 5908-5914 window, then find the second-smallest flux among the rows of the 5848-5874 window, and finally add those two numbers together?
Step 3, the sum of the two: 49.8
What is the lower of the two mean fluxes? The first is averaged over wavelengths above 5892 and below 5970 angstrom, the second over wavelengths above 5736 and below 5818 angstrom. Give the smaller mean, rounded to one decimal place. 24.8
